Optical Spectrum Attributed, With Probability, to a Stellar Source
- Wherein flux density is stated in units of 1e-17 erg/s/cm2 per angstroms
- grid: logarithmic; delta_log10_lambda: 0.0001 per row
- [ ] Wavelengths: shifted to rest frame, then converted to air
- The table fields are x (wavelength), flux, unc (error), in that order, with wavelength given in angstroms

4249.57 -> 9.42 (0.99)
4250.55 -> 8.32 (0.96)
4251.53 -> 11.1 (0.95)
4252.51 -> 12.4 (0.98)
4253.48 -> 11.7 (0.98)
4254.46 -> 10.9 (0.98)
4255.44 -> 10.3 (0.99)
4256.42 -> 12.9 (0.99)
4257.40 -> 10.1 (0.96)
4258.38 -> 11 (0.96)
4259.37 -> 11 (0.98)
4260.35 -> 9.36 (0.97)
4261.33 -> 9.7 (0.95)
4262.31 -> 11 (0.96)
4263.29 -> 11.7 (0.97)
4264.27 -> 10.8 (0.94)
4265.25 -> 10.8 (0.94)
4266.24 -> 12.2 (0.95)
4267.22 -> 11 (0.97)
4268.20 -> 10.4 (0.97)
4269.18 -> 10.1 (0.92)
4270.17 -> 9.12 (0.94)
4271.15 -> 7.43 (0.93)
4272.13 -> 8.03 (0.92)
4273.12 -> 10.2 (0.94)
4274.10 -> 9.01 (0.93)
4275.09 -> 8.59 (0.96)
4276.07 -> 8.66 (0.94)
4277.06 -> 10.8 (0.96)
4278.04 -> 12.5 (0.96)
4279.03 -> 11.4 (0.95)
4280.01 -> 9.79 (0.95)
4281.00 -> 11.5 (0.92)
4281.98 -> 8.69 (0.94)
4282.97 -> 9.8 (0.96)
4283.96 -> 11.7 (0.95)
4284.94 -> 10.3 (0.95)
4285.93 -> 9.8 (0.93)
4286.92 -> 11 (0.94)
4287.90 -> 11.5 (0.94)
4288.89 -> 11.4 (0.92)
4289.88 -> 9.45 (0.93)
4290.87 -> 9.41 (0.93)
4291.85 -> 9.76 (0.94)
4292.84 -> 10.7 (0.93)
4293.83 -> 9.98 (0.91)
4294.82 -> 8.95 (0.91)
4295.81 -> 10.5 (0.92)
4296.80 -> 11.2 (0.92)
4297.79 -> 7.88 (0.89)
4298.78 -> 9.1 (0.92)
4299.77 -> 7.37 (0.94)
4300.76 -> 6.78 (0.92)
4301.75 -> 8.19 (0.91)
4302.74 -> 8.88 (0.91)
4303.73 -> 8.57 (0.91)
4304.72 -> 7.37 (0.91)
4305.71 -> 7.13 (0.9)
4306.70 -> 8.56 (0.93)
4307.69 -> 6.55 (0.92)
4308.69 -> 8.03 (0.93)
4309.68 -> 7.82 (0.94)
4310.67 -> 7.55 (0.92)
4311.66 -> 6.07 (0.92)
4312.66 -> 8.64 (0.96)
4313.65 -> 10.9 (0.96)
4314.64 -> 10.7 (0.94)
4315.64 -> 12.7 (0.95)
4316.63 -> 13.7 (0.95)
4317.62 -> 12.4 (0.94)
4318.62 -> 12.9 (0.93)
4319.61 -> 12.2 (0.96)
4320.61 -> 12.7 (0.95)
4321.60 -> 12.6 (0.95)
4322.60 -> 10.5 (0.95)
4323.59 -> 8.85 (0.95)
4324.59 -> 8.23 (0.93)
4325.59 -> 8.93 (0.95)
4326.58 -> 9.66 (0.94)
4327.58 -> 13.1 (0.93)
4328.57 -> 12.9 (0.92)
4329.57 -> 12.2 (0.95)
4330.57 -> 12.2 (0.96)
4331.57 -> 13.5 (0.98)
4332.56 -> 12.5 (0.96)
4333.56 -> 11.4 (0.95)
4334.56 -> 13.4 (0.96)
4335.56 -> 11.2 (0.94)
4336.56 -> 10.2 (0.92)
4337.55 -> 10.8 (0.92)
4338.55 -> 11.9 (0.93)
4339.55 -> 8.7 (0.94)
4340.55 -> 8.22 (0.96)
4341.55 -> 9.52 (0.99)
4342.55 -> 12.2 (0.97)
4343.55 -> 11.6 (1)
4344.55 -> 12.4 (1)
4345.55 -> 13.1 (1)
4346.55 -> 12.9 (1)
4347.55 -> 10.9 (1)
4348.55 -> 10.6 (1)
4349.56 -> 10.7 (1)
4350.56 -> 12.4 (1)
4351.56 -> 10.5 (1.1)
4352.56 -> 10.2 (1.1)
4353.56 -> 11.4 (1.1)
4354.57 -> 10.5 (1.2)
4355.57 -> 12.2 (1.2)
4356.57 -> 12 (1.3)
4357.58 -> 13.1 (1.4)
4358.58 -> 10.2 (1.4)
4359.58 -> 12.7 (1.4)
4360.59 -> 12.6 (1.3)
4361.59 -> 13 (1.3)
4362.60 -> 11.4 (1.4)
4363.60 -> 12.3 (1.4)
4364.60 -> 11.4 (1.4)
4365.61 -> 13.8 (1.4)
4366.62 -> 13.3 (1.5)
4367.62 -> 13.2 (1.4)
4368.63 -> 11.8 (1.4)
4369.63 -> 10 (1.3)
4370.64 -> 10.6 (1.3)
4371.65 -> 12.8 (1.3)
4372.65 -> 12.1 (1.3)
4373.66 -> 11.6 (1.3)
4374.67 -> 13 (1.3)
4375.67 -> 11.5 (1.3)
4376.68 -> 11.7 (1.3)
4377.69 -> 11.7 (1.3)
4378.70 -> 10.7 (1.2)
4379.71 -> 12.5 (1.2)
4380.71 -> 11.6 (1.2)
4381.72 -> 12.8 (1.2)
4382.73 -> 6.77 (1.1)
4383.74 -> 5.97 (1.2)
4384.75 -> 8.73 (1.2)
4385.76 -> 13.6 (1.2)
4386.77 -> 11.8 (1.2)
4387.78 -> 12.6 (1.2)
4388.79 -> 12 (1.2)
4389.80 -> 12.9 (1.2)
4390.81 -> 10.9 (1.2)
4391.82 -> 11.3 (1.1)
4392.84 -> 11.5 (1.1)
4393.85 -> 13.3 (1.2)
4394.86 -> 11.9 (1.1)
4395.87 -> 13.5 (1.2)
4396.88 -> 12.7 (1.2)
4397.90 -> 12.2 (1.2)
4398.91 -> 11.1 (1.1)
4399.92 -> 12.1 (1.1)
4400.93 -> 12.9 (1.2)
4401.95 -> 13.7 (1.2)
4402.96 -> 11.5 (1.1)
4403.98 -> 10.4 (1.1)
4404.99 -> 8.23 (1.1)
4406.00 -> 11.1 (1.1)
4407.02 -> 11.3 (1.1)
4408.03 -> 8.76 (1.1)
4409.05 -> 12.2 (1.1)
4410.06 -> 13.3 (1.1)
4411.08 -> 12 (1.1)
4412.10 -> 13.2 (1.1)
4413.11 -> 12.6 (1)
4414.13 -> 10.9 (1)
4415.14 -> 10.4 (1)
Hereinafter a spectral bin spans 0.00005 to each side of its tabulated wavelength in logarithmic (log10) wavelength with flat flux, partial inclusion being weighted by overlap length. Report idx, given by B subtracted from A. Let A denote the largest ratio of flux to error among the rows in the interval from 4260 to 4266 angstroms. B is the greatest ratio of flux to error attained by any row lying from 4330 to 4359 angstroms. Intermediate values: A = 12.1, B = 14.0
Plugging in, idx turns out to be -1.9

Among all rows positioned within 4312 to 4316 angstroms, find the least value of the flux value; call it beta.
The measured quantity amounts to 8.64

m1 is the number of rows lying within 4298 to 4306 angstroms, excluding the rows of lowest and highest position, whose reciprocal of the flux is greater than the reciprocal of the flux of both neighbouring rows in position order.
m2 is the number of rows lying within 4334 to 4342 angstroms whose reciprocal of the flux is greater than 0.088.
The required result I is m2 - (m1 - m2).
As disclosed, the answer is 11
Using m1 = 1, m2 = 6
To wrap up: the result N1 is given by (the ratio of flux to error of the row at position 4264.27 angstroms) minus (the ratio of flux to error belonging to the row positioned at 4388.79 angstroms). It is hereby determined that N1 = 1.5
